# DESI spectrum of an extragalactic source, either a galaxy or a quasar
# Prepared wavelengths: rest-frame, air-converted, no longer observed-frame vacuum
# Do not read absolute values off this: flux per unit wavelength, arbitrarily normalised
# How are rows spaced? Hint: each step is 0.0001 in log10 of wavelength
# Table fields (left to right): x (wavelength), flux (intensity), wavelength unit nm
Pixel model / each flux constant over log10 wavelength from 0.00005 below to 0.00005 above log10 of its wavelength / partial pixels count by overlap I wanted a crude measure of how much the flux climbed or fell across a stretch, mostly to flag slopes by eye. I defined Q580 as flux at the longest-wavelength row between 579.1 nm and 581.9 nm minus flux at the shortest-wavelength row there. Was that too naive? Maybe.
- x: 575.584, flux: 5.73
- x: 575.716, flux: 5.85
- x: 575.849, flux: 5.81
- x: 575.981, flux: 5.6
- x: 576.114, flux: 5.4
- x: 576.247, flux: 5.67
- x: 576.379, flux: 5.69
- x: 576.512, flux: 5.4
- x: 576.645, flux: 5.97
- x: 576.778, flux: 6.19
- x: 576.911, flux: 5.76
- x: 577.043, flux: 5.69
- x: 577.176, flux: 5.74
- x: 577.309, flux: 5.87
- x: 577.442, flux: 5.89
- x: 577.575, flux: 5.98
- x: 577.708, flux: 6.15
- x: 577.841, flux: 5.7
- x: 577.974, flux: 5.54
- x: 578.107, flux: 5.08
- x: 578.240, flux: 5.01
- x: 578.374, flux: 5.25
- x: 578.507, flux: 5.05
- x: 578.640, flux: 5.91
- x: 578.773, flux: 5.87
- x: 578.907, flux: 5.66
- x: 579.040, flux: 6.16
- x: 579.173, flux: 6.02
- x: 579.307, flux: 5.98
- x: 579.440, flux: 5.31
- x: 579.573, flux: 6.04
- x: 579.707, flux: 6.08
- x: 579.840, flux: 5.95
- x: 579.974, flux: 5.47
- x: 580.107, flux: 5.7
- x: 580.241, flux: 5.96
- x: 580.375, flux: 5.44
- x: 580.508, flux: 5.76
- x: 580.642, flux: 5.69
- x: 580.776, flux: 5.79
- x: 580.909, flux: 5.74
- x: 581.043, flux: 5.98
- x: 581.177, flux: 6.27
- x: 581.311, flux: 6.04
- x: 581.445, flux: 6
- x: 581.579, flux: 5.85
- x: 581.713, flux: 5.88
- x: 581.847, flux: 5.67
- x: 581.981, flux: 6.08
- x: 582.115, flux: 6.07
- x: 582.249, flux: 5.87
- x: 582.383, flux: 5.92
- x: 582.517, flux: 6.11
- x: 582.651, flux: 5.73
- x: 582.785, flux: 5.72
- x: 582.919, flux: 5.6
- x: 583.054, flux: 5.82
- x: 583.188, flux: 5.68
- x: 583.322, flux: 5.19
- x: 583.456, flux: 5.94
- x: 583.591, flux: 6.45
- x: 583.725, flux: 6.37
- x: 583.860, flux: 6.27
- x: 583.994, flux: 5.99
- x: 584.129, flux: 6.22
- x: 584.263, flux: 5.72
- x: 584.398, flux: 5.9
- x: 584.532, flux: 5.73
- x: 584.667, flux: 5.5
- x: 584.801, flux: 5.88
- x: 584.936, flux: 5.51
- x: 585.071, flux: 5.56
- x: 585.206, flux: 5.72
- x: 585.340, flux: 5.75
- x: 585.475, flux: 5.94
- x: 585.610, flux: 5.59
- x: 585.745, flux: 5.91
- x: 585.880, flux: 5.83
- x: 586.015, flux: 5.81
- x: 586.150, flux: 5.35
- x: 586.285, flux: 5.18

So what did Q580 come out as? -0.35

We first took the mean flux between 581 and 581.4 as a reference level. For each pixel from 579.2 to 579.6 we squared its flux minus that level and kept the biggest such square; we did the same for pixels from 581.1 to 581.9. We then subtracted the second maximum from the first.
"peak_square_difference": 0.4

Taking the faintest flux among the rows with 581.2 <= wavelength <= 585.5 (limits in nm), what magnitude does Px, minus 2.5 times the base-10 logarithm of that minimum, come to -1.79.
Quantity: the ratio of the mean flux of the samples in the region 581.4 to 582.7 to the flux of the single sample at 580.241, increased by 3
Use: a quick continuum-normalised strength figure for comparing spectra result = 3.99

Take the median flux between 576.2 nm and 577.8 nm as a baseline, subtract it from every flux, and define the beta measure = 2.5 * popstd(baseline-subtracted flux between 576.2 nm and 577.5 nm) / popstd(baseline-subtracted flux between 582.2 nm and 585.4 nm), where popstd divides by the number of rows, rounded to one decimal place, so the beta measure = 1.7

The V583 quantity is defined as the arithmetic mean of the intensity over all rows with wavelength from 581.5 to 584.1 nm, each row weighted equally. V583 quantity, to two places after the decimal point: 5.91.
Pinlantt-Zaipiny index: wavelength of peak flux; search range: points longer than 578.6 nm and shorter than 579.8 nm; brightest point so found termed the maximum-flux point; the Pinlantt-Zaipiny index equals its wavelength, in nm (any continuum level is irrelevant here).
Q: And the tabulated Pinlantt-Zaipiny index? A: 579.040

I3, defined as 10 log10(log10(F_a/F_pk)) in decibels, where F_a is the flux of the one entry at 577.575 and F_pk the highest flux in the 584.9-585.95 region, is -25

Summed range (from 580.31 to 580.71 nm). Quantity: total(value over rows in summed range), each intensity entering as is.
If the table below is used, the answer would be 17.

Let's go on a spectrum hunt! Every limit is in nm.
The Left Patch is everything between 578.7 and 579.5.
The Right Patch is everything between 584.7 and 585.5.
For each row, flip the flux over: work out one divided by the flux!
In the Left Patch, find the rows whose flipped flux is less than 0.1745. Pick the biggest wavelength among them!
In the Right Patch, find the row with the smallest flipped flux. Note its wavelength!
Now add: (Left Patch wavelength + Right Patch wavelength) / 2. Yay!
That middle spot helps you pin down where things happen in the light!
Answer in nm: 582.39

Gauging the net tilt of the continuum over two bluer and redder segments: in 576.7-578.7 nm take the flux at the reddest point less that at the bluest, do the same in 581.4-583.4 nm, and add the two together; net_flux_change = -1.1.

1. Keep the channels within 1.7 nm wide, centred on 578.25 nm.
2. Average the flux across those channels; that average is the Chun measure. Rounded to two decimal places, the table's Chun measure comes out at 5.63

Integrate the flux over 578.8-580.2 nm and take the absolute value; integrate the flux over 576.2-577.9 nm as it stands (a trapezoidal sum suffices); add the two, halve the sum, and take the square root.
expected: 3.0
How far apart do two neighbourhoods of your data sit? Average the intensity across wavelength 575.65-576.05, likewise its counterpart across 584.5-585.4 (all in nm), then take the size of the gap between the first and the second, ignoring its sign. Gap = 0.09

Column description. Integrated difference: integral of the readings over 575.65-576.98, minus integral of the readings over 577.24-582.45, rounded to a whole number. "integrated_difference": -23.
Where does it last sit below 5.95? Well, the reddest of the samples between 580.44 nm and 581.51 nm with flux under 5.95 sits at 580.909 nm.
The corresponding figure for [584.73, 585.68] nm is 585.610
